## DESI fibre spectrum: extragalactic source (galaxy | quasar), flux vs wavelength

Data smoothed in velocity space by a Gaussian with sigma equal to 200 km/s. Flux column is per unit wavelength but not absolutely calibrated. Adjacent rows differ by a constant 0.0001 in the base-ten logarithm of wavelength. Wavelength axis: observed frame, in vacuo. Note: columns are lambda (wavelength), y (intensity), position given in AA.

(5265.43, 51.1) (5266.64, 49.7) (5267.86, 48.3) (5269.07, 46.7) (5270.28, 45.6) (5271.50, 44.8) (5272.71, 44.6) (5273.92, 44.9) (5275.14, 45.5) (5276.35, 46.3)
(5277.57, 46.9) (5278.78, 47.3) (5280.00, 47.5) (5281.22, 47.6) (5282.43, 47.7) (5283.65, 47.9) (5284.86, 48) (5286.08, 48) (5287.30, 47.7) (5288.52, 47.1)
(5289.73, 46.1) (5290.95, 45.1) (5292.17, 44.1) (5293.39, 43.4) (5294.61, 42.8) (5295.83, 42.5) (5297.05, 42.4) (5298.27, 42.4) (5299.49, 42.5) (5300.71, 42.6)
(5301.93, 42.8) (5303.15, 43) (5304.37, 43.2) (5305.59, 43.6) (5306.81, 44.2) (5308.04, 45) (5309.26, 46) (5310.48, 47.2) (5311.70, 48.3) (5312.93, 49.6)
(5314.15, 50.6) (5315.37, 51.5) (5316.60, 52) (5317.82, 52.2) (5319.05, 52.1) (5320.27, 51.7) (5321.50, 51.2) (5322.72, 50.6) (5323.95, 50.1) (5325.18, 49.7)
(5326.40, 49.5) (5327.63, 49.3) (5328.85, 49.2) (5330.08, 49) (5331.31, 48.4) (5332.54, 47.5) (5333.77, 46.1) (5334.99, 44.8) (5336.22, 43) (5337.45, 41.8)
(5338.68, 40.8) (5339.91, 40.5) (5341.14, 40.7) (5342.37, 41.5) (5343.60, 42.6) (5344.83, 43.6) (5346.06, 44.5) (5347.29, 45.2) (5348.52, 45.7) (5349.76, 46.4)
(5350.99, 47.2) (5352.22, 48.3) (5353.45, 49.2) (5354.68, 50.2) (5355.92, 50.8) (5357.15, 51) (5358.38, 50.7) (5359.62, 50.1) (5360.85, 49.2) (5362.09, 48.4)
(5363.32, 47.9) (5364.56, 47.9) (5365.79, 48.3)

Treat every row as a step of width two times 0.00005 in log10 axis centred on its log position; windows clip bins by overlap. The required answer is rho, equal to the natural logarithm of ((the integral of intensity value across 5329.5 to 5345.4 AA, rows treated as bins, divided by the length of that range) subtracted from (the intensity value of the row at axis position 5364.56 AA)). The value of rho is 1.398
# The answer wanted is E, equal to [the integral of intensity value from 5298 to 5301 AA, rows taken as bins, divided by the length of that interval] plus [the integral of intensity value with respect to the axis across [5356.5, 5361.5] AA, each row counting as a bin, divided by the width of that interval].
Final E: 92.7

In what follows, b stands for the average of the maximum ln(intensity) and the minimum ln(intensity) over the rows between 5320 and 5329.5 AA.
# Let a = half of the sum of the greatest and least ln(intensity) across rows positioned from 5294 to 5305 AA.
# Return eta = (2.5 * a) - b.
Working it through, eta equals 5.47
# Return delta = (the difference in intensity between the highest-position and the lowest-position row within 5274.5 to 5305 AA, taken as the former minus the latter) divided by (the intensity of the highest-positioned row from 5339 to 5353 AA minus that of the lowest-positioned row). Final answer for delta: -0.3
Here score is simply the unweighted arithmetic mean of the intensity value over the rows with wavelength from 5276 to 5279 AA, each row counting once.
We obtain 46.8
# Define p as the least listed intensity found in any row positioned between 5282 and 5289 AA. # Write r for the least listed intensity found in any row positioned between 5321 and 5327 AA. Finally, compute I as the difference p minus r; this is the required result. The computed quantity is -2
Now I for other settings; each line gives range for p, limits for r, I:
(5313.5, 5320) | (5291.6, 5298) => 8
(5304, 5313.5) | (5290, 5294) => 0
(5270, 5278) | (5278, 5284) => -3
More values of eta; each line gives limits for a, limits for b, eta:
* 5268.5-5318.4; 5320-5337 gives 5.77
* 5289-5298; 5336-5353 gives 5.68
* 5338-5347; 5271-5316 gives 5.53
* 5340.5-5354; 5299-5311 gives 5.70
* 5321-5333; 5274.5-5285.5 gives 5.90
